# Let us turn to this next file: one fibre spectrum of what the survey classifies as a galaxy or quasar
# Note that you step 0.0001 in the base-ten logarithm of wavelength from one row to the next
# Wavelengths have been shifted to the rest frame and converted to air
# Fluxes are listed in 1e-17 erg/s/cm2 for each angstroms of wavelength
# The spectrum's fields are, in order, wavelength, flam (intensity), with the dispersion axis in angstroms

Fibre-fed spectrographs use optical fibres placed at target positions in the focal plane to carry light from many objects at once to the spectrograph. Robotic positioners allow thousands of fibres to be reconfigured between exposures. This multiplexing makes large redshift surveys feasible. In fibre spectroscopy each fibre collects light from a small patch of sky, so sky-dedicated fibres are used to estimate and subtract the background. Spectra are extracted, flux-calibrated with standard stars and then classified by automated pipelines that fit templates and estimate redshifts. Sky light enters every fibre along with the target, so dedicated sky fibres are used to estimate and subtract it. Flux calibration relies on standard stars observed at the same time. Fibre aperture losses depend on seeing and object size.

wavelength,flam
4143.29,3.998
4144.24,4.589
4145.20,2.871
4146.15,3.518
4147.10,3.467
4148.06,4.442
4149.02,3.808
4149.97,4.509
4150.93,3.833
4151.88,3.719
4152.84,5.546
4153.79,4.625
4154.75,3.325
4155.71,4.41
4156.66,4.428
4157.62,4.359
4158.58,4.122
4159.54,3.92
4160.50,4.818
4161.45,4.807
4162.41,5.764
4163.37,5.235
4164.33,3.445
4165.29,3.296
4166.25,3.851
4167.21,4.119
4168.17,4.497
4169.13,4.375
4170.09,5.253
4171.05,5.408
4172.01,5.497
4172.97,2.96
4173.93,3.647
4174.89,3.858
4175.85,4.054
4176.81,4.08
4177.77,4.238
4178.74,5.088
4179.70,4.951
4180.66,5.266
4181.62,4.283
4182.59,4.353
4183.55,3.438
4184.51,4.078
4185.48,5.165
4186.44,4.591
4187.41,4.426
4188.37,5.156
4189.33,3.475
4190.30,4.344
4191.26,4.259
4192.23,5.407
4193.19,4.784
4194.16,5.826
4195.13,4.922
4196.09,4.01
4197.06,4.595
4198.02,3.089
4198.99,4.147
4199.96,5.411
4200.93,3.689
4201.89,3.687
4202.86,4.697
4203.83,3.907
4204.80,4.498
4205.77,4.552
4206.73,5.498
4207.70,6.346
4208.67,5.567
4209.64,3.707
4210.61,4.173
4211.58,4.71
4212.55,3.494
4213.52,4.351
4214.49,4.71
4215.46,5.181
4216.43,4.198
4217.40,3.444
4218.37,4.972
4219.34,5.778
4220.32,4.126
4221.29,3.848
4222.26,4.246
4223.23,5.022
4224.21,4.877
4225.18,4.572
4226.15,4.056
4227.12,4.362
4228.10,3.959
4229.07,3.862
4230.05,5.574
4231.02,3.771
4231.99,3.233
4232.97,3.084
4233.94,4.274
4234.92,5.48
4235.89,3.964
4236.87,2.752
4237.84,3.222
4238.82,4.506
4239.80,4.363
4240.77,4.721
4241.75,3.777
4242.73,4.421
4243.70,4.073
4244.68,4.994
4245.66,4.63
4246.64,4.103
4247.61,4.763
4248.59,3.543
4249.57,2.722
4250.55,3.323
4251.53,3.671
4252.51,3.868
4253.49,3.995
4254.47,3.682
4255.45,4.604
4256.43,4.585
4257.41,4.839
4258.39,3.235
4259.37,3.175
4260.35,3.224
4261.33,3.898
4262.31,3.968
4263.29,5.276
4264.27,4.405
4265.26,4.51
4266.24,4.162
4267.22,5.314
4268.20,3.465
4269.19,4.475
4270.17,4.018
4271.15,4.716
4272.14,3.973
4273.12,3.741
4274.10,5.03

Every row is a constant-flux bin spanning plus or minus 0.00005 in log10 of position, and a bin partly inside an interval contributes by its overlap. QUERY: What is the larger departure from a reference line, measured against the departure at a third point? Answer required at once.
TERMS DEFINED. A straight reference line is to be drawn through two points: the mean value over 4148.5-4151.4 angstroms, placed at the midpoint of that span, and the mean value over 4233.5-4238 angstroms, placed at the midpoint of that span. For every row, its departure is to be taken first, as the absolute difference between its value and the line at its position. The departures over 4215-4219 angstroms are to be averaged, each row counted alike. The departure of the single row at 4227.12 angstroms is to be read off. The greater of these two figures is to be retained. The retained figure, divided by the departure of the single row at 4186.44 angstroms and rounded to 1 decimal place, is 1.3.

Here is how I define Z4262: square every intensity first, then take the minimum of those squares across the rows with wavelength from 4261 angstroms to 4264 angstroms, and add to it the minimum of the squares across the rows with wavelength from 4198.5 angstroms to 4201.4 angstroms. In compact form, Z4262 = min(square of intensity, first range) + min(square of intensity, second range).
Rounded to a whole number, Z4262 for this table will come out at 29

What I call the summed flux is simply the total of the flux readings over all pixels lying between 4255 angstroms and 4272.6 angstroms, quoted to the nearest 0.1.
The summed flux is 75.8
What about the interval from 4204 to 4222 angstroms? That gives 83.2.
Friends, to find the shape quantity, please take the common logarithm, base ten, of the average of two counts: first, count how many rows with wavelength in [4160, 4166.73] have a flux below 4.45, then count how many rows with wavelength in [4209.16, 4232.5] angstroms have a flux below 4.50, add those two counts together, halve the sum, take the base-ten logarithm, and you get 0.95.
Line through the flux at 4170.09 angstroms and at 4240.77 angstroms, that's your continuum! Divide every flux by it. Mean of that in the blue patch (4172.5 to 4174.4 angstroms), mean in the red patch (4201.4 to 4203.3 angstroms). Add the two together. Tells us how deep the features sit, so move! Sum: 1.47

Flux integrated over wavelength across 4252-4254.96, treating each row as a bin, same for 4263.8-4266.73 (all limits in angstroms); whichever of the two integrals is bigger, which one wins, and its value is 12.8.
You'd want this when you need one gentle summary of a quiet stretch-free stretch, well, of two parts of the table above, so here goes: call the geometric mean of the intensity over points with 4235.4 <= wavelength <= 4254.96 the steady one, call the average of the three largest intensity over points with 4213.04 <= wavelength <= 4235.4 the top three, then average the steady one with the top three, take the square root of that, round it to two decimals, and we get 2.18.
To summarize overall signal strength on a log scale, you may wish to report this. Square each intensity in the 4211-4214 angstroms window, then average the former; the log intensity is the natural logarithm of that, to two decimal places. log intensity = 2.88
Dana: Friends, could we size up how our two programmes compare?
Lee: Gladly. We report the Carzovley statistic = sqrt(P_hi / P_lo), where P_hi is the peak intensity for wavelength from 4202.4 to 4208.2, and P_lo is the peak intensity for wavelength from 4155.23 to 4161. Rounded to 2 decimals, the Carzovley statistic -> 1.15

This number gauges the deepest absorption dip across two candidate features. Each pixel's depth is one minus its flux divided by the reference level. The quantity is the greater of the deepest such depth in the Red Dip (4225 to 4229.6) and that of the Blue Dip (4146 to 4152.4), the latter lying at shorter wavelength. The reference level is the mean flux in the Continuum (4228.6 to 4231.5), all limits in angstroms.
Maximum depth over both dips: 0.21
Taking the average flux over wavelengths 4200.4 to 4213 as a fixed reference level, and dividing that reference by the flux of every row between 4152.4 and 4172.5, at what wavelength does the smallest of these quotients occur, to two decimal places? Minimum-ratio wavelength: 4162.41 angstroms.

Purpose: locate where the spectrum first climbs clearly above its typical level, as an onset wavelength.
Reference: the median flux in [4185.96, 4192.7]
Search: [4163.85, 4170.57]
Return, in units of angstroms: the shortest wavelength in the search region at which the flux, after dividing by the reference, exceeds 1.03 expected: 4170.09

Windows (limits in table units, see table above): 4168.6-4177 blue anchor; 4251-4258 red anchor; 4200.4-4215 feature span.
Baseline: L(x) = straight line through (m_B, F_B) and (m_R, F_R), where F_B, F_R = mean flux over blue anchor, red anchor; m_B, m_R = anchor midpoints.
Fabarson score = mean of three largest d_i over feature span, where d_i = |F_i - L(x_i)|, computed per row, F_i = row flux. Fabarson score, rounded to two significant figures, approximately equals 1.5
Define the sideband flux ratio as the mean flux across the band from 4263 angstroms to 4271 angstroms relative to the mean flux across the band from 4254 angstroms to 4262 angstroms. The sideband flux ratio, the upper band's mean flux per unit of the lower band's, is 1.14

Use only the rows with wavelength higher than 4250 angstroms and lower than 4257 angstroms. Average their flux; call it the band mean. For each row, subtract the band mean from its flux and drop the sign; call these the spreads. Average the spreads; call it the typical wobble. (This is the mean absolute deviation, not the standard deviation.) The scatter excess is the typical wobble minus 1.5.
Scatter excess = -1.13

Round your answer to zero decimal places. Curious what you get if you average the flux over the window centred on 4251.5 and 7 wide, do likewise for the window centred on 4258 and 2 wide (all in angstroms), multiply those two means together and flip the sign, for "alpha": -14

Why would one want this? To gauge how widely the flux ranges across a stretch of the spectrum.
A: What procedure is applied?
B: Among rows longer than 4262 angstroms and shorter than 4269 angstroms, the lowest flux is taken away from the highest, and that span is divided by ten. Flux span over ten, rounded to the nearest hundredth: 0.18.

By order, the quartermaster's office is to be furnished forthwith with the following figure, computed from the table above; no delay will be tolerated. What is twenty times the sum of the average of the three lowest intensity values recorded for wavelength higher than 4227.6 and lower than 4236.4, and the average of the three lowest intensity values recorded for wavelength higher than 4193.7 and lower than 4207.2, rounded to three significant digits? 137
